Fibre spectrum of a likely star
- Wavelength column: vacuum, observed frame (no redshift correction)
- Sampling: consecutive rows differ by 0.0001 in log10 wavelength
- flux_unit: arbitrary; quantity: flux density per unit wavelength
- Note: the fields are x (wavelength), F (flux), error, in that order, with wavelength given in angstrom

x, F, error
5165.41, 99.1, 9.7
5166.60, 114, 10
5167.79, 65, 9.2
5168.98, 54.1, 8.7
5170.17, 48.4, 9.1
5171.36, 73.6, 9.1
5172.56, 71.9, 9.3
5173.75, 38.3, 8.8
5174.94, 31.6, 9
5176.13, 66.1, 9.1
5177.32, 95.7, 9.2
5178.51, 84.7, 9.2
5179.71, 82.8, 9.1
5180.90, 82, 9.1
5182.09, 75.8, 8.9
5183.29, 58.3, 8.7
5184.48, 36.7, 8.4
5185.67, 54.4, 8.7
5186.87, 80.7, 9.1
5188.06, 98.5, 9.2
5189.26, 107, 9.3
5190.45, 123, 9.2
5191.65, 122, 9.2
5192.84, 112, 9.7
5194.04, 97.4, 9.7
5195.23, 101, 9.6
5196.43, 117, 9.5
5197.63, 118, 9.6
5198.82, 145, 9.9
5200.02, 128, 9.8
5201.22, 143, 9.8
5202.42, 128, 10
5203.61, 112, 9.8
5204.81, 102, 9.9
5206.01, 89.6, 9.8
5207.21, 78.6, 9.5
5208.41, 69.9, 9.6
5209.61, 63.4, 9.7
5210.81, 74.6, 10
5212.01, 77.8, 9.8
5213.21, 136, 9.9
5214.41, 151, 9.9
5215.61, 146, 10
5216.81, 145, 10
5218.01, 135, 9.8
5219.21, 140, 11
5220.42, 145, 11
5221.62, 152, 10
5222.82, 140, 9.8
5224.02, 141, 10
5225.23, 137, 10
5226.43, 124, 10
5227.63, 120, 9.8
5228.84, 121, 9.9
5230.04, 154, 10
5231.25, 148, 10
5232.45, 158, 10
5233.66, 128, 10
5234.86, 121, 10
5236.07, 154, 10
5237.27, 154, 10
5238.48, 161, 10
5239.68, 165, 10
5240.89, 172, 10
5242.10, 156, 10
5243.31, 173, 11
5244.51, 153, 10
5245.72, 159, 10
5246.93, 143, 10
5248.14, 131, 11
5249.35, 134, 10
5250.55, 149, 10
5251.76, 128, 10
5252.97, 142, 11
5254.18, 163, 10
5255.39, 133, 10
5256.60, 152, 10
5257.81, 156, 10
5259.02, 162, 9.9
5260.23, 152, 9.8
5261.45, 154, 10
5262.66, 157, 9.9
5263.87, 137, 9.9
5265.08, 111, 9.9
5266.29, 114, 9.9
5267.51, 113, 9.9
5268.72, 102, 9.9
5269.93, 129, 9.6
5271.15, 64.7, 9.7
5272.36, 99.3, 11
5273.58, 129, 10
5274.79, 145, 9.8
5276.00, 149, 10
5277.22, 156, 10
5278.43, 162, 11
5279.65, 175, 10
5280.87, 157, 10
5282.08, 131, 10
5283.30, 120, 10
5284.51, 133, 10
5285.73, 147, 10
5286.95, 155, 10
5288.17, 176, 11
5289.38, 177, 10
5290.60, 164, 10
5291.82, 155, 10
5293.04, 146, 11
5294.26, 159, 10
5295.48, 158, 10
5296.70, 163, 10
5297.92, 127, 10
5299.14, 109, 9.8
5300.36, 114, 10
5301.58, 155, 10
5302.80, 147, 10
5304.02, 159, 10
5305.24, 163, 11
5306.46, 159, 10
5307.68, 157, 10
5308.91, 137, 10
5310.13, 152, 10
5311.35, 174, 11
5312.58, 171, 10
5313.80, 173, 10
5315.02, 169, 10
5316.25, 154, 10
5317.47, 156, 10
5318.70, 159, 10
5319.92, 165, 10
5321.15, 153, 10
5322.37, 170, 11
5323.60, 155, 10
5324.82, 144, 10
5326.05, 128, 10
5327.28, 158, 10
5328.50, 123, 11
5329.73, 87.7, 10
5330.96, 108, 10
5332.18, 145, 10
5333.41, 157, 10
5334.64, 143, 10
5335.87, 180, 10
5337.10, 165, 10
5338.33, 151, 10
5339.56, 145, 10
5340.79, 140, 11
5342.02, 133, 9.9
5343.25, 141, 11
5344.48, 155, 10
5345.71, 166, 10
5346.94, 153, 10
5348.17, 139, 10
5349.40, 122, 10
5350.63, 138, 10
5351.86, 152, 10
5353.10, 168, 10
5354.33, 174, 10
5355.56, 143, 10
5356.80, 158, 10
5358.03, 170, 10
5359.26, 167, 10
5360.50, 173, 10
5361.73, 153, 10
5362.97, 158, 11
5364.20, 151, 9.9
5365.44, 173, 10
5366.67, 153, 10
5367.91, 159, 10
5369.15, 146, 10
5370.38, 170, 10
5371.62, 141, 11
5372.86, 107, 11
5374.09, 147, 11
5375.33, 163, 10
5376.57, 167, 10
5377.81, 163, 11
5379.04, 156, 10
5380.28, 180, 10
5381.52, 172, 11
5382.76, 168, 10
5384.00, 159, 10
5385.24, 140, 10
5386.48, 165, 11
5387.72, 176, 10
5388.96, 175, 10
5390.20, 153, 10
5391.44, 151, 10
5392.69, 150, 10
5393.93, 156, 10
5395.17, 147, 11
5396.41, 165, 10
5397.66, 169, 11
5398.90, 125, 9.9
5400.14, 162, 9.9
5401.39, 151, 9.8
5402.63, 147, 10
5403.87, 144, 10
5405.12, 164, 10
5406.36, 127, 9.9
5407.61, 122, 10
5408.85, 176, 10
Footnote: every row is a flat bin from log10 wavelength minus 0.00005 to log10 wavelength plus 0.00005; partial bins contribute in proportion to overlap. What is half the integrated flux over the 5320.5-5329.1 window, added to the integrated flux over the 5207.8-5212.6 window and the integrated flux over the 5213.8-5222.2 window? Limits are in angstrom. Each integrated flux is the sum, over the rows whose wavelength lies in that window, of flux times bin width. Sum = 2193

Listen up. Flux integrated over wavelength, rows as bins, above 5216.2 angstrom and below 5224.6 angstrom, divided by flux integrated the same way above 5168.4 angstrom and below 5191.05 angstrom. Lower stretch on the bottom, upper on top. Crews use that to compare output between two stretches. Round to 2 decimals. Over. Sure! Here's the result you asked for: 0.74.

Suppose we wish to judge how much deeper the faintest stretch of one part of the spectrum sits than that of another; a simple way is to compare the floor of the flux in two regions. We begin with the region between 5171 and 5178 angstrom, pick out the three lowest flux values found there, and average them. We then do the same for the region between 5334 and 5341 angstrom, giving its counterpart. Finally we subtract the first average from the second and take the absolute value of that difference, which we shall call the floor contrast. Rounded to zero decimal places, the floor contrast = 97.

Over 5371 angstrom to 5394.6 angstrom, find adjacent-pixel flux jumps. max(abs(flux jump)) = 40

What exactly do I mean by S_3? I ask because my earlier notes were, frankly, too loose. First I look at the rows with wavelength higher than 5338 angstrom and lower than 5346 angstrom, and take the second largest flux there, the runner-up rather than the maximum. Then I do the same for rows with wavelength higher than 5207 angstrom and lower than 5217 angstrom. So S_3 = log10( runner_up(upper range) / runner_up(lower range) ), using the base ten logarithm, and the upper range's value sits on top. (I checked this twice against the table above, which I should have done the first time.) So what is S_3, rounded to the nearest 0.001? 0.026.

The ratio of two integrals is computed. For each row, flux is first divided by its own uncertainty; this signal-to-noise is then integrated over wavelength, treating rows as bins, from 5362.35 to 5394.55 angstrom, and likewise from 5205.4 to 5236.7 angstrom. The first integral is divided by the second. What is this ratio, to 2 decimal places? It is 1.27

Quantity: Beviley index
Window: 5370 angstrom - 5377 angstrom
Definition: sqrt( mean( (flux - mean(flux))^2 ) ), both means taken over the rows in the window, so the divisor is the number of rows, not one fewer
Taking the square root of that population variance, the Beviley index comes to 22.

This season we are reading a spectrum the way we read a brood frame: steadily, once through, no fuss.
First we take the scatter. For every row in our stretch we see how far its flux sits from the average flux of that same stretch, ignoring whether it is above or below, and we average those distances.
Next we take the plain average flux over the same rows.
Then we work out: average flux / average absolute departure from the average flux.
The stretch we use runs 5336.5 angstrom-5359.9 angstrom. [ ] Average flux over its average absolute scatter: 13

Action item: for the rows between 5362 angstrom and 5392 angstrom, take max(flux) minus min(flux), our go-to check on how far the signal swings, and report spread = 73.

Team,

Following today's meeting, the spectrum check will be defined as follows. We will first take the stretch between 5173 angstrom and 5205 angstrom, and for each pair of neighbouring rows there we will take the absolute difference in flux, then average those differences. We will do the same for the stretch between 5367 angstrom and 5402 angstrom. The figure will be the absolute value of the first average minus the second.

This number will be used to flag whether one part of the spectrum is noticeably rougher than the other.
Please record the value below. 1.8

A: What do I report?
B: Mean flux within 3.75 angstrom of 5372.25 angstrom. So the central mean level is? 146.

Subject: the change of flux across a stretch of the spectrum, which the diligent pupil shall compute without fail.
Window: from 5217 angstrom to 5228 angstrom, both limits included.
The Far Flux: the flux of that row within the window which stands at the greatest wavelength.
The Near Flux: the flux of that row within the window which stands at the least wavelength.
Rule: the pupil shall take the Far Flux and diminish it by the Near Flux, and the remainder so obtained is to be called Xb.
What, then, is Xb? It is -15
